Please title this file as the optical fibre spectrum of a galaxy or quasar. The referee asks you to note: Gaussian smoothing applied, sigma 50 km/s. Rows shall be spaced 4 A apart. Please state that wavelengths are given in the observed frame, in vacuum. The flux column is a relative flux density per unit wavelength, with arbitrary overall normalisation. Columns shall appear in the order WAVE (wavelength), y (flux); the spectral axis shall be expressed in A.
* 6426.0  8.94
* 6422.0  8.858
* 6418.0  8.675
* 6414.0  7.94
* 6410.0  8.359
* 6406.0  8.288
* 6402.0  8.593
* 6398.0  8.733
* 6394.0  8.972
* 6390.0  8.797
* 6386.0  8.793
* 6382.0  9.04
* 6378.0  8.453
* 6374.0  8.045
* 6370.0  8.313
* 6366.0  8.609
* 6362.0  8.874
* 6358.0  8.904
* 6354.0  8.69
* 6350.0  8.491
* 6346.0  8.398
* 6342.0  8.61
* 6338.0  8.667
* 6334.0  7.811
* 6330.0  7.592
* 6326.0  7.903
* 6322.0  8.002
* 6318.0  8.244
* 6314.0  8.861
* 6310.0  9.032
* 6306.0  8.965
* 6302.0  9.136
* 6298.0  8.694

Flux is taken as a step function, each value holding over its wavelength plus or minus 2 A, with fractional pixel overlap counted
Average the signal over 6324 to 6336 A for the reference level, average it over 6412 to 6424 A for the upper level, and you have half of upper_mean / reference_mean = 0.55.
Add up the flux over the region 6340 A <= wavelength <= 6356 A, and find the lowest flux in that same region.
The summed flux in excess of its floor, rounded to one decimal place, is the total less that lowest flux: 25.8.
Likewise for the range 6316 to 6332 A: 24.1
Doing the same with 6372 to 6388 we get 26.3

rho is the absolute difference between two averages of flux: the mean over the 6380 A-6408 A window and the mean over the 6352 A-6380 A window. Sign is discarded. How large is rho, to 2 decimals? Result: 0.19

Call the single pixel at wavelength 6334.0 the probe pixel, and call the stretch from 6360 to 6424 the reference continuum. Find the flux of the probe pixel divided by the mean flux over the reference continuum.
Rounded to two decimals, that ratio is 0.91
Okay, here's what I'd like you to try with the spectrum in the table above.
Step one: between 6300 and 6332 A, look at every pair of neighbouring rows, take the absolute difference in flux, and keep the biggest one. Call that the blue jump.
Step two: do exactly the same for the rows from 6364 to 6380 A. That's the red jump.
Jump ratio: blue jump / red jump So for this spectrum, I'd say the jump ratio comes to 1.5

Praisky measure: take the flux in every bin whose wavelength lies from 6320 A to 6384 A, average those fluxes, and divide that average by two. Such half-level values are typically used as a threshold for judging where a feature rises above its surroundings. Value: 4.20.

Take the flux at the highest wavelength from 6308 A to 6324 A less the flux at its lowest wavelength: -1.0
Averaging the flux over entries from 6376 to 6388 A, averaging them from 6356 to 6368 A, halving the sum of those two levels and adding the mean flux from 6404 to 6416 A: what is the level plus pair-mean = 17.0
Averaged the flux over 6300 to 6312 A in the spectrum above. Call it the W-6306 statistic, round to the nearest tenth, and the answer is 9.0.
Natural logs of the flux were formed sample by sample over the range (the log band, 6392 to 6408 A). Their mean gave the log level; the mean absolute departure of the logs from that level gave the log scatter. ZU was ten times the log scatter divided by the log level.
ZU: 0.11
